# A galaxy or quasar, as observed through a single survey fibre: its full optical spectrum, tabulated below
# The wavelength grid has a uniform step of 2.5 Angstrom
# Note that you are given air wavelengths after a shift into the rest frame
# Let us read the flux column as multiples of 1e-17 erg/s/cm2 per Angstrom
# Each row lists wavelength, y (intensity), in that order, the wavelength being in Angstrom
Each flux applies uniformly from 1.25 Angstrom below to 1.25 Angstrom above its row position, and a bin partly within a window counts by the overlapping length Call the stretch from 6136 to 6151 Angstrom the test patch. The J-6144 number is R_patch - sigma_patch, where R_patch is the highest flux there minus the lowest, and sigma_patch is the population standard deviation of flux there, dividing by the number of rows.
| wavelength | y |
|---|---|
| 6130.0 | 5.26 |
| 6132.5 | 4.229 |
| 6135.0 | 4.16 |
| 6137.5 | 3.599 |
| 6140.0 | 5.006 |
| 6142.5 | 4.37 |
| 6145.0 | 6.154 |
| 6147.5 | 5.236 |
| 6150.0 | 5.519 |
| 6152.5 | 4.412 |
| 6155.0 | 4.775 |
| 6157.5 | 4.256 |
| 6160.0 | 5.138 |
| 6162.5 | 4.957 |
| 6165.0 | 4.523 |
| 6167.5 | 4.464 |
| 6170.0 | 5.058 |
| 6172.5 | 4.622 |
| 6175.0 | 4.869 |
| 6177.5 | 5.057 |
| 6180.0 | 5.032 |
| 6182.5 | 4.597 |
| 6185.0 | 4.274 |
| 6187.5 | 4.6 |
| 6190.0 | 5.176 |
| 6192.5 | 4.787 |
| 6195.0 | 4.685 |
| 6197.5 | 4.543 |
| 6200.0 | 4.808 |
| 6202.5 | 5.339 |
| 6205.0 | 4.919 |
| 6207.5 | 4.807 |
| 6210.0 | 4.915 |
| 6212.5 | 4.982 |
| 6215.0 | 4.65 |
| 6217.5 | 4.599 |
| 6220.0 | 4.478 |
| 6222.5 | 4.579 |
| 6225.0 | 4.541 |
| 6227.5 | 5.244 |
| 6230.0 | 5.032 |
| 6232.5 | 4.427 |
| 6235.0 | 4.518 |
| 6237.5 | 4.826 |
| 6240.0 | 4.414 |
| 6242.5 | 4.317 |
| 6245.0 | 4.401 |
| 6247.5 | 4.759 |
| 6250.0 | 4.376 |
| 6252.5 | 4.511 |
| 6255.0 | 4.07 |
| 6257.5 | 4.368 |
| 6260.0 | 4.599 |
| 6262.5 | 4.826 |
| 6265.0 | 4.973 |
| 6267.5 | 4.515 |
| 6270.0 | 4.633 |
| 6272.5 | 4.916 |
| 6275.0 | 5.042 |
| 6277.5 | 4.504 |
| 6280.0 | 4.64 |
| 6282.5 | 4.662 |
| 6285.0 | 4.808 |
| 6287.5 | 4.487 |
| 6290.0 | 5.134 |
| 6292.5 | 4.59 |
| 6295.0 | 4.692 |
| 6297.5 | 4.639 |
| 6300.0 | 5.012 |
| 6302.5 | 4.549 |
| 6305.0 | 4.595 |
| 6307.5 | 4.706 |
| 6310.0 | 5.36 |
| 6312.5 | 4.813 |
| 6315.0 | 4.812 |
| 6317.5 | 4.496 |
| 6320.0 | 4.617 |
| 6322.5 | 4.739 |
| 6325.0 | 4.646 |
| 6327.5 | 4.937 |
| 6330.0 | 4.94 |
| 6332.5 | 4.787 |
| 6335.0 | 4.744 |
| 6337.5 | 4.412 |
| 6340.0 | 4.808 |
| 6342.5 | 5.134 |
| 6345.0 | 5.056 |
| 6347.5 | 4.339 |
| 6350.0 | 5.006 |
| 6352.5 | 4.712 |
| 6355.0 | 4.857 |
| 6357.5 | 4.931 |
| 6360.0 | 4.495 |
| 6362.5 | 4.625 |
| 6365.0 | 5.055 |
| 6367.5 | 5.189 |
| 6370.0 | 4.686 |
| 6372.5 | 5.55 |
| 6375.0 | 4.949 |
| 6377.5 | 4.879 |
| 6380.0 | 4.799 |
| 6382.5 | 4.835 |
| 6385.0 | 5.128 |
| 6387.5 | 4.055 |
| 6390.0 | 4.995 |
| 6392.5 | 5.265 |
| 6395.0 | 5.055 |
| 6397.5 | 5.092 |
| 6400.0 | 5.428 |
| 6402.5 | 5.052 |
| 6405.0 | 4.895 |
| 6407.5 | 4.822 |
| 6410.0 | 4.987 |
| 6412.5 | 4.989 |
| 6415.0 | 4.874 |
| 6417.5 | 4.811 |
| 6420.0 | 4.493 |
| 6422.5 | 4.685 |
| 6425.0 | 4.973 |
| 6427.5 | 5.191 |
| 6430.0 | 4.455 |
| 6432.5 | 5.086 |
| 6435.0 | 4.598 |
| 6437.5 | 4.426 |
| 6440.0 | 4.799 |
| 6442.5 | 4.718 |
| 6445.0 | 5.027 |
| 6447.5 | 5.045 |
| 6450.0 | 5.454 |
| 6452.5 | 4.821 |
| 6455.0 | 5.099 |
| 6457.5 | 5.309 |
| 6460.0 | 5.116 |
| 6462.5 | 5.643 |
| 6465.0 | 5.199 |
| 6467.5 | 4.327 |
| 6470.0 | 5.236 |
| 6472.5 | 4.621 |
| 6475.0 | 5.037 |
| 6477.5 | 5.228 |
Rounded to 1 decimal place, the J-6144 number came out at 1.7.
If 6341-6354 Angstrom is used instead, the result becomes 0.5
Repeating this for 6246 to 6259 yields 0.5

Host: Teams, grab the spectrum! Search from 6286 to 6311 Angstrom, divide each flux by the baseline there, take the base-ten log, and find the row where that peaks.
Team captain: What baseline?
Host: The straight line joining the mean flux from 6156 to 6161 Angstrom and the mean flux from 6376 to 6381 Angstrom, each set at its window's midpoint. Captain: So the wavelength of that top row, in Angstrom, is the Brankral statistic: 6310.0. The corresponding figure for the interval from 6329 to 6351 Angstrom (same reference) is 6342.5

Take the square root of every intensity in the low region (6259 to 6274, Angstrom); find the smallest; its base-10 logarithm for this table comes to 0.327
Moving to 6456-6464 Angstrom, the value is 0.354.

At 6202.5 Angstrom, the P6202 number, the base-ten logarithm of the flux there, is 0.73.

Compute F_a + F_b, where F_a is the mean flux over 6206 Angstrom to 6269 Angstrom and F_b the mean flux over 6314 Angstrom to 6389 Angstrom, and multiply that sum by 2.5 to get 23.6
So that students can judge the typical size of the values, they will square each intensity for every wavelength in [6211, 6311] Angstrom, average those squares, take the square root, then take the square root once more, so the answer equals 2.16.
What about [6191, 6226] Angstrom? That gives 2.18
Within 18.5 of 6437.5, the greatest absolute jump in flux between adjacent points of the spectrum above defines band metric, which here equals 0.74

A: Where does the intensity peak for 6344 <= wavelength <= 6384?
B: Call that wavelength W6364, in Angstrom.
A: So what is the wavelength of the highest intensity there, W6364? 6372.5 Angstrom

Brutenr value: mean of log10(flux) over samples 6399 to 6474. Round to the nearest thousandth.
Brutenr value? 0.693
